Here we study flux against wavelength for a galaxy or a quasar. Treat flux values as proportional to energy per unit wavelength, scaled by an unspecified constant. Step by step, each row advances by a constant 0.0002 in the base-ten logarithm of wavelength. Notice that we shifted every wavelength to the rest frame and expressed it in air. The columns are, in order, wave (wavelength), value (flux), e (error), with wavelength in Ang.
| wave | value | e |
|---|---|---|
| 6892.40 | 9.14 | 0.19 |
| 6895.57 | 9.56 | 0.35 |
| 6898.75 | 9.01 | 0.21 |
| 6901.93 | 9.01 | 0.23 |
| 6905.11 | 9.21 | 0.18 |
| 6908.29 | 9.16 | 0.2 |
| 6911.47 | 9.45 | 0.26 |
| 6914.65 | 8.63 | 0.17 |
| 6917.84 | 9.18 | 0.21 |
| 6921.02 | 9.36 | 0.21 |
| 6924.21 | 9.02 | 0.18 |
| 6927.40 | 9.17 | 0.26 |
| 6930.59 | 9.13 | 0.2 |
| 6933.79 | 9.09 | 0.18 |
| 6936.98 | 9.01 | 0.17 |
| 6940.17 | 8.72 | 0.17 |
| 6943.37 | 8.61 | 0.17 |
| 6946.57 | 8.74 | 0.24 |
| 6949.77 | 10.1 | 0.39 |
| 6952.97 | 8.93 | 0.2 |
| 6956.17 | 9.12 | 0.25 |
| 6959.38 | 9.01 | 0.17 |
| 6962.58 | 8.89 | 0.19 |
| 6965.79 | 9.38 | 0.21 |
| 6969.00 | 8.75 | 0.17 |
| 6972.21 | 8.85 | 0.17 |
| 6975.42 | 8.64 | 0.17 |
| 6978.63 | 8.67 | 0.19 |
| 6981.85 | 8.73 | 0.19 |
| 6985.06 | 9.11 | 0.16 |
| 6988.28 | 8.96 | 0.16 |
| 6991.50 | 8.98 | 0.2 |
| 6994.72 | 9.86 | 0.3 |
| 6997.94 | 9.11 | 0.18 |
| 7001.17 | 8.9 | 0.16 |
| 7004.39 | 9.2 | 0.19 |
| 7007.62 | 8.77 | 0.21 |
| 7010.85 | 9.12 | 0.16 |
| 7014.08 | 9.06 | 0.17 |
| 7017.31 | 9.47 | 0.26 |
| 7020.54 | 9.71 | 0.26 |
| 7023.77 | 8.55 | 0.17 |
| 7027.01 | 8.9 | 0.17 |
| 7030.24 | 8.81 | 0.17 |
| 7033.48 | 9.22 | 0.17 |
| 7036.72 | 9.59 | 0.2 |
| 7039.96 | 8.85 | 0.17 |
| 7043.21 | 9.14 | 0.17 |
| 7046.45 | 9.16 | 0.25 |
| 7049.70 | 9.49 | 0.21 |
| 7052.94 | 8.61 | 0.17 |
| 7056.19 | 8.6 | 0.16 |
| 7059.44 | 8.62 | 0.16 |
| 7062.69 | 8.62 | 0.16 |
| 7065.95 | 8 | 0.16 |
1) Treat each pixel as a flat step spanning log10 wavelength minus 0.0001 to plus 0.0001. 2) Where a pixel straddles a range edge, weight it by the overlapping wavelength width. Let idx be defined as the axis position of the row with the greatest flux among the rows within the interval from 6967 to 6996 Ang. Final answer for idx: 6994.72 Ang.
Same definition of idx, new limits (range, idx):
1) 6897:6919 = 6911.47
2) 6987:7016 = 6994.72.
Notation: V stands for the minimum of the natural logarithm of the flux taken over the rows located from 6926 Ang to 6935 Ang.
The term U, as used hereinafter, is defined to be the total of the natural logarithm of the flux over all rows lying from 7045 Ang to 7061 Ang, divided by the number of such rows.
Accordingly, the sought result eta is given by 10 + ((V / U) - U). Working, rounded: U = 2.18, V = 2.21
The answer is 8.83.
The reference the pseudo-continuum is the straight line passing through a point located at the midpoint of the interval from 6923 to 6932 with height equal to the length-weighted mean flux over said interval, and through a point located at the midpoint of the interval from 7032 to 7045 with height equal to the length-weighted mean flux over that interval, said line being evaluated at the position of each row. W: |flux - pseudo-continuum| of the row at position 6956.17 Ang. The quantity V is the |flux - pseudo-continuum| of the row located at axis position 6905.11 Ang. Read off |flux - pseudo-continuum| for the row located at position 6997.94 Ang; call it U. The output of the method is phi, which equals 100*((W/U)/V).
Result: 197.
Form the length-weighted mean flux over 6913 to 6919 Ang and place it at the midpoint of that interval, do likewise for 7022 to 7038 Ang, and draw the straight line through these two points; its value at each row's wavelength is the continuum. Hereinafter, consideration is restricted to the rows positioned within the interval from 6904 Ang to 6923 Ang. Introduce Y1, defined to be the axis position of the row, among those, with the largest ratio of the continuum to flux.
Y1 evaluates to 6914.65 Ang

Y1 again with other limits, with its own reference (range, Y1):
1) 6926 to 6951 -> 6943.37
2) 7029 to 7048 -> 7030.24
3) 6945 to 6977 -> 6975.42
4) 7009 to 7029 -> 7023.77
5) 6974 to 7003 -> 6975.42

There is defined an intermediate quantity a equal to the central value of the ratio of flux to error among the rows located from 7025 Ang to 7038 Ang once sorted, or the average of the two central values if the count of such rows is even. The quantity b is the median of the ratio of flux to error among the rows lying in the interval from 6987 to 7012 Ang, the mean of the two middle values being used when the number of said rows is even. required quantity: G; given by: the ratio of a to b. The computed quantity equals 1.05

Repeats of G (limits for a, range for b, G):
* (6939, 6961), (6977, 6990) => 0.88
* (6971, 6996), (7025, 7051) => 0.93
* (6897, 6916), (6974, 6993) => 0.92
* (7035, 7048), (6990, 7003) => 1.05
